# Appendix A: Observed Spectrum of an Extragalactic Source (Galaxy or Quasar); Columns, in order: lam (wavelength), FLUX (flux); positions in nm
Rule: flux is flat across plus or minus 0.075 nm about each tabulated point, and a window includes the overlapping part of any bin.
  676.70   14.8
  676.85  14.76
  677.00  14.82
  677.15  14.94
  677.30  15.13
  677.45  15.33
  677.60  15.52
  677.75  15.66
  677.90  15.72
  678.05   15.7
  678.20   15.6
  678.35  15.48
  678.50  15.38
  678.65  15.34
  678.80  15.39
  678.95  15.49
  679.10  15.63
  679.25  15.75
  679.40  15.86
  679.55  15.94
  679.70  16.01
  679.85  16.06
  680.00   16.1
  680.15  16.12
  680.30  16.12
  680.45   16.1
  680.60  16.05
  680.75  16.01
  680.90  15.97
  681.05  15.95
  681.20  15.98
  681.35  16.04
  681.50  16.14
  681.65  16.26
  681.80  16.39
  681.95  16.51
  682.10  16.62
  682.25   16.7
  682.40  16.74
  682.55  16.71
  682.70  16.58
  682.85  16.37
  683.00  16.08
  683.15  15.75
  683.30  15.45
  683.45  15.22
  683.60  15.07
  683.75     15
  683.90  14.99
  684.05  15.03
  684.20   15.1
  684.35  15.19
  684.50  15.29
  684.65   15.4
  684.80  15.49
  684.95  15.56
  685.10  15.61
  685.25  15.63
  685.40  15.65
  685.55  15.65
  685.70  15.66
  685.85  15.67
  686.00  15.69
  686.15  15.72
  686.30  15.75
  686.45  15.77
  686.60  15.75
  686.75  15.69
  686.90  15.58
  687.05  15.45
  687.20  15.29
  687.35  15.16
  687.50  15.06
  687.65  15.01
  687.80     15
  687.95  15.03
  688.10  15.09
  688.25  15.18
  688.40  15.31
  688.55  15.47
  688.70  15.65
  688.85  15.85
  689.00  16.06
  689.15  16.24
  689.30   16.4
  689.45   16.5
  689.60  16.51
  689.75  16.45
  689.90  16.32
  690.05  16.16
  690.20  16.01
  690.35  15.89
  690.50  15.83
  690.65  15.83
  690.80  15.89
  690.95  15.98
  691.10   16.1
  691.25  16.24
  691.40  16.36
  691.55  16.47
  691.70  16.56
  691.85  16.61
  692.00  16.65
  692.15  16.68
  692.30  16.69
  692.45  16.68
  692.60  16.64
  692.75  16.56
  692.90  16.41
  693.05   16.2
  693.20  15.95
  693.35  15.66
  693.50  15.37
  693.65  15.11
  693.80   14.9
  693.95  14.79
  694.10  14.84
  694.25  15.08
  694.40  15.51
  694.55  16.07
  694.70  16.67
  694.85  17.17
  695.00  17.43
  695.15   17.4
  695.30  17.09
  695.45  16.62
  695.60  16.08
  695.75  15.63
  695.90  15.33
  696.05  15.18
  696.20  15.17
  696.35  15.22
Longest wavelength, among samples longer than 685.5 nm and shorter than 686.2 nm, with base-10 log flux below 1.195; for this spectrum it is 685.70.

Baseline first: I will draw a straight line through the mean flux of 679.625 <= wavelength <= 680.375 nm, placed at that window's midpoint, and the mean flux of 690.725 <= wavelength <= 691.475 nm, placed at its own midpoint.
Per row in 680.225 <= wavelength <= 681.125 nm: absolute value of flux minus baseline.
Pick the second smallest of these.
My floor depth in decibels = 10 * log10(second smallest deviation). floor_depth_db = -14.7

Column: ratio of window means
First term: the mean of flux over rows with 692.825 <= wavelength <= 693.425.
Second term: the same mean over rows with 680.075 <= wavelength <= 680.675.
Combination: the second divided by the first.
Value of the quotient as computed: 1.00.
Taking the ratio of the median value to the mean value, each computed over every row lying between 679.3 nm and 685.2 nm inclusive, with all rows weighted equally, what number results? 1.01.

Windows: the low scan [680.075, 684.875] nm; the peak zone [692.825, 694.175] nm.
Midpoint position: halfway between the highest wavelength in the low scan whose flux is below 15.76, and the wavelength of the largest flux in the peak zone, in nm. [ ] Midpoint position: 688.85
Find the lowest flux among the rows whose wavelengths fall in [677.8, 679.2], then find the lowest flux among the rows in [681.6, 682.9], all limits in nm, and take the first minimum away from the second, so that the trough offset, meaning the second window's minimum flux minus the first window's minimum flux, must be 0.9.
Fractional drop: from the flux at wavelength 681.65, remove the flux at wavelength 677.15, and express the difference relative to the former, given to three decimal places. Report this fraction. 0.081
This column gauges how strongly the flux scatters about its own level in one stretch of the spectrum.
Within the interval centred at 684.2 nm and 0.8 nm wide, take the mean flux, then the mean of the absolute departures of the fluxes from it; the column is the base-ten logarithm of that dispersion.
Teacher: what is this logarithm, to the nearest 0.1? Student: -1.0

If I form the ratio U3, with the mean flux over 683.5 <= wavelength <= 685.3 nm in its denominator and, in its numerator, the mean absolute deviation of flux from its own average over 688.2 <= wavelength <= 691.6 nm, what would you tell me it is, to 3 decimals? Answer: 0.020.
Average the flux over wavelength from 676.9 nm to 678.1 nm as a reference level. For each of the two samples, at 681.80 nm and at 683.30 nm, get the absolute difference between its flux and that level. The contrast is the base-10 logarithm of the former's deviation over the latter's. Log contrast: 1.0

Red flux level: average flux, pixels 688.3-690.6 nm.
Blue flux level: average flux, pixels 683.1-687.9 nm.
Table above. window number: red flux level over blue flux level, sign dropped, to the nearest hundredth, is 1.04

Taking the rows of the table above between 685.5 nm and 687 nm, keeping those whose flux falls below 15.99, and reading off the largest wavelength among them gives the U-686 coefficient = 686.90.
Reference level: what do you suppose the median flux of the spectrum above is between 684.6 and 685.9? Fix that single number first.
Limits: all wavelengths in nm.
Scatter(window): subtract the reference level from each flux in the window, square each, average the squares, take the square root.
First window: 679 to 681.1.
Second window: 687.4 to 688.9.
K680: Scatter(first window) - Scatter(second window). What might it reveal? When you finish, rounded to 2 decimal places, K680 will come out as -0.09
